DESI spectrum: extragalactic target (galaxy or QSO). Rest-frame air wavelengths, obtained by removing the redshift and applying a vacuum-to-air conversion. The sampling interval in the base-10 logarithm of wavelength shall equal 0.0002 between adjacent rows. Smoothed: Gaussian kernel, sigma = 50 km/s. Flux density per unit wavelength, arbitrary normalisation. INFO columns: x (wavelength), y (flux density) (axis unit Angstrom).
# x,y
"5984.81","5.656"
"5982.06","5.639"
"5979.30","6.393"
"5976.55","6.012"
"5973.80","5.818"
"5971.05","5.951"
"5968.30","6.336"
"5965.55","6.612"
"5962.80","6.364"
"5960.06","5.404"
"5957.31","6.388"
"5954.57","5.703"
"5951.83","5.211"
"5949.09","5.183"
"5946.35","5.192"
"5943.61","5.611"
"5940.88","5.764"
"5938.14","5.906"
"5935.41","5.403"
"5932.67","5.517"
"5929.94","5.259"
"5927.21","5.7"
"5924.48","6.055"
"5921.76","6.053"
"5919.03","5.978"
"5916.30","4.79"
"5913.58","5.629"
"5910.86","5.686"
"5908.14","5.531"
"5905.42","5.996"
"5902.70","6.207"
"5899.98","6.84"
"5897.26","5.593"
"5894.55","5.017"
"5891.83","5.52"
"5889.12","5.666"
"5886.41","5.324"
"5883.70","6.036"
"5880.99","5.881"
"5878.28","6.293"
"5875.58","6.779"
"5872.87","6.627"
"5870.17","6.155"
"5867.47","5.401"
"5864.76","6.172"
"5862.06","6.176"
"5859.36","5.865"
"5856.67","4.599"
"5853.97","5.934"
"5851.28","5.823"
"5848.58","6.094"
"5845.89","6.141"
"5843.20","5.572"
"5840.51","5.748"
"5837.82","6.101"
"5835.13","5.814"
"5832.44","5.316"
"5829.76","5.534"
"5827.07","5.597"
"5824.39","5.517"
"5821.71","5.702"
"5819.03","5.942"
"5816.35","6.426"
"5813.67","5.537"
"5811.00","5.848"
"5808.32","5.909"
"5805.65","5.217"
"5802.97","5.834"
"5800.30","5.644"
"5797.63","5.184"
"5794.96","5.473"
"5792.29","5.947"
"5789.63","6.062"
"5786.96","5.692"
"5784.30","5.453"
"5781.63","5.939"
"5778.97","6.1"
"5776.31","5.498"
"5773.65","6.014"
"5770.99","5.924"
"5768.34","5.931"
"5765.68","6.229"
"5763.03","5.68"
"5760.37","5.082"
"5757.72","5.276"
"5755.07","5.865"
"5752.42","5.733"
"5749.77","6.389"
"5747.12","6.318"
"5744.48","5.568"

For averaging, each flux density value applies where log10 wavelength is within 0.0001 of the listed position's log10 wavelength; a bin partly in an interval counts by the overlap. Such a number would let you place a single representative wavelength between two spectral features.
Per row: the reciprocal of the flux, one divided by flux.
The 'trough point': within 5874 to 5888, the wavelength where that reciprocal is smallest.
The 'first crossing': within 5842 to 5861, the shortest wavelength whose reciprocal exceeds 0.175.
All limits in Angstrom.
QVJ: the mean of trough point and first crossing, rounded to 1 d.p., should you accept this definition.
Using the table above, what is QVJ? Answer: 5859.4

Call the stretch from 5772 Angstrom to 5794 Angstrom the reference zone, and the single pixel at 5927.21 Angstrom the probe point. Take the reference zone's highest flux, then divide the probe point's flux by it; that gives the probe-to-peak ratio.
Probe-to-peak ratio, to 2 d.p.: 0.93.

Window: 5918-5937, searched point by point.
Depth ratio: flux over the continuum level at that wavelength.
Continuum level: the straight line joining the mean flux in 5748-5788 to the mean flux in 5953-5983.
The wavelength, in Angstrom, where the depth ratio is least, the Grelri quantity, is 5929.94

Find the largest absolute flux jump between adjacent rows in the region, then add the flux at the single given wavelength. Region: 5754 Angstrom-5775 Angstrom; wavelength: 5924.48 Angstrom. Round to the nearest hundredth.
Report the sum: 6.65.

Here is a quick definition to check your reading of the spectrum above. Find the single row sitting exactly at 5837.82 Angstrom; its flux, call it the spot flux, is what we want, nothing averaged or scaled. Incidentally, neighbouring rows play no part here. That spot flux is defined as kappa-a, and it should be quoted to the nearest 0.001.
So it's 6.101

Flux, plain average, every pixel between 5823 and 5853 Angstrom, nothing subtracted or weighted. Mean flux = 5.75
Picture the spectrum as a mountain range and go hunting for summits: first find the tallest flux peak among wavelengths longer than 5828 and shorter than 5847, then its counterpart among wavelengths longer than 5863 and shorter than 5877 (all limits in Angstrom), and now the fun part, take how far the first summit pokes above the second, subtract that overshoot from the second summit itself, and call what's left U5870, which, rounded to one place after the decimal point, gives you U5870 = 7.4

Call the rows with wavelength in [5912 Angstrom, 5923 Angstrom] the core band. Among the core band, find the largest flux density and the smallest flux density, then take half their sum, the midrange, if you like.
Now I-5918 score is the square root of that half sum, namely 2.33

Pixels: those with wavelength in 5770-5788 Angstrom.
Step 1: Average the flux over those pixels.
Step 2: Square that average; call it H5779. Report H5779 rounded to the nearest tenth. 33.7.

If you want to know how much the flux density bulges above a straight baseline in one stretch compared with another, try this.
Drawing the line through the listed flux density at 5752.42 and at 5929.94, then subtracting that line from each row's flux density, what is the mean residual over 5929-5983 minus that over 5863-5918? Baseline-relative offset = 0.10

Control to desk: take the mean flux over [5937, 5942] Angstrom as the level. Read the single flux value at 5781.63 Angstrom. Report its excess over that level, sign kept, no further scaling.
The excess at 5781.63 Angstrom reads 0.1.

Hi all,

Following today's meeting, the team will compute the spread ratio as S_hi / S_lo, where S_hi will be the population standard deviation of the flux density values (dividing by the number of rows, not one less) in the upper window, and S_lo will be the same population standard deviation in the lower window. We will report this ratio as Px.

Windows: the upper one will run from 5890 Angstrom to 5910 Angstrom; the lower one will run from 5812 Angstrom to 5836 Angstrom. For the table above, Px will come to 1.8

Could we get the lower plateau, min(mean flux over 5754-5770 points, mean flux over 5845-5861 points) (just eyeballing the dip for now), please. 5.68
